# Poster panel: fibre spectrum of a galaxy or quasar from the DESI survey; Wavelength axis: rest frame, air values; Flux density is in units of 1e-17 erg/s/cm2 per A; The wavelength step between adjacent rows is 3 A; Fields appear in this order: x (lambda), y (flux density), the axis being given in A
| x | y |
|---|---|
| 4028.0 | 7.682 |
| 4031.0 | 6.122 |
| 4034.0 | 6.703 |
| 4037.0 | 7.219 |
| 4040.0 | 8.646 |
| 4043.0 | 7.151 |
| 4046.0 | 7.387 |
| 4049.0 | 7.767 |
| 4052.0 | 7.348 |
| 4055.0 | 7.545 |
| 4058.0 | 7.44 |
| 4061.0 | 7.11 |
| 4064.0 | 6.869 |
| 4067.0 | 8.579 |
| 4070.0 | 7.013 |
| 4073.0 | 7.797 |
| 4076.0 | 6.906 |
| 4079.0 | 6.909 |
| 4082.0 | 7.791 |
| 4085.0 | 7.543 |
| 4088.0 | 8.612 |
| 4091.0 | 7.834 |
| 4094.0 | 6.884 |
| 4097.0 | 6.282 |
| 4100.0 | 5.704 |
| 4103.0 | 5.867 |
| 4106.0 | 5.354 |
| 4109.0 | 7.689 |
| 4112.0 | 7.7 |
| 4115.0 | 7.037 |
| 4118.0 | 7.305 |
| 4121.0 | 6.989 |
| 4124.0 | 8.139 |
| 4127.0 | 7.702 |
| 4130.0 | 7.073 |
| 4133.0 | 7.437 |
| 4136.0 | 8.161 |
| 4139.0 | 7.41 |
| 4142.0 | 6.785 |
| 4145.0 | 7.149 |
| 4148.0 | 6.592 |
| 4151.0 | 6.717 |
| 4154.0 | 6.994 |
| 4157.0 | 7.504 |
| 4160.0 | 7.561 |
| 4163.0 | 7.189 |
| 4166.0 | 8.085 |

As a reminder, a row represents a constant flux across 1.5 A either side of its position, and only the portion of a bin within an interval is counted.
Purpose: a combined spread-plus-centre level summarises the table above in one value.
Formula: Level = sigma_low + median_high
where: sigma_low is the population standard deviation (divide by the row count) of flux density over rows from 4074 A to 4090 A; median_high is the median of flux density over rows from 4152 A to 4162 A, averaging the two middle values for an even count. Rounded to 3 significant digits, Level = 8.14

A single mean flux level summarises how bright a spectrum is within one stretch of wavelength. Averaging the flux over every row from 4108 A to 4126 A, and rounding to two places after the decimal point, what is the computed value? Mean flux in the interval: 7.48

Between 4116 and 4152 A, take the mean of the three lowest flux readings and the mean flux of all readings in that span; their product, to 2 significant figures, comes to 49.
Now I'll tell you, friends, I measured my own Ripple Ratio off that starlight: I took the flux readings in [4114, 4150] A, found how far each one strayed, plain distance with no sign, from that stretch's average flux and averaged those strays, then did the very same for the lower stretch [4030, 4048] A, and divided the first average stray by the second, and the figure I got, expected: 0.7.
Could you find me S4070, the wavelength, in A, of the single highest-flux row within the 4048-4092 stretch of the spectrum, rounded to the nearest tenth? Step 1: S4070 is 4088.0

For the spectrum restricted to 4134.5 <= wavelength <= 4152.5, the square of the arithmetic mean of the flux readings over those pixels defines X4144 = 51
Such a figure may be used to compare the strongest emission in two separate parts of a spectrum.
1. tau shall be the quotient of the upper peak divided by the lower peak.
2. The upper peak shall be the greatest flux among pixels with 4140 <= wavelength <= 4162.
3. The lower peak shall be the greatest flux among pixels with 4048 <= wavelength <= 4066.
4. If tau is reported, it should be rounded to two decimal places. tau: 0.97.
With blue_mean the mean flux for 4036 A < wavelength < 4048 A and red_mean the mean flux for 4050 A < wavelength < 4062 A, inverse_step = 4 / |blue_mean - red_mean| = 17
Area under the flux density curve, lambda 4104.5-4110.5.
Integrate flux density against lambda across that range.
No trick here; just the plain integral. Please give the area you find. 39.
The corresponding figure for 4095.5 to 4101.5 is 36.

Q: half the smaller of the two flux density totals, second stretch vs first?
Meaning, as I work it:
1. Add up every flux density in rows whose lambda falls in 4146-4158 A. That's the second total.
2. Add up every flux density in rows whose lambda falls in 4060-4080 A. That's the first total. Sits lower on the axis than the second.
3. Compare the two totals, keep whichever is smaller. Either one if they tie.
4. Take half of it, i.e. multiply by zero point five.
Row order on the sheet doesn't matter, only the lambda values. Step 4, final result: 13.9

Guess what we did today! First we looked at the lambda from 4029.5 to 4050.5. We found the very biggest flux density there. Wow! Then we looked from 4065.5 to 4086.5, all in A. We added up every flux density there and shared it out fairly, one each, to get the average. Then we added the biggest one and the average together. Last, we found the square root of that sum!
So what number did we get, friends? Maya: 4.02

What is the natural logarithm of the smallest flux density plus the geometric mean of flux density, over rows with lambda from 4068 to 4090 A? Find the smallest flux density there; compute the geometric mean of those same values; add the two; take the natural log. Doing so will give 2.67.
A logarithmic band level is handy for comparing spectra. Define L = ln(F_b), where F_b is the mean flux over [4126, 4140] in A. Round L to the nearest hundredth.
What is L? 2.02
